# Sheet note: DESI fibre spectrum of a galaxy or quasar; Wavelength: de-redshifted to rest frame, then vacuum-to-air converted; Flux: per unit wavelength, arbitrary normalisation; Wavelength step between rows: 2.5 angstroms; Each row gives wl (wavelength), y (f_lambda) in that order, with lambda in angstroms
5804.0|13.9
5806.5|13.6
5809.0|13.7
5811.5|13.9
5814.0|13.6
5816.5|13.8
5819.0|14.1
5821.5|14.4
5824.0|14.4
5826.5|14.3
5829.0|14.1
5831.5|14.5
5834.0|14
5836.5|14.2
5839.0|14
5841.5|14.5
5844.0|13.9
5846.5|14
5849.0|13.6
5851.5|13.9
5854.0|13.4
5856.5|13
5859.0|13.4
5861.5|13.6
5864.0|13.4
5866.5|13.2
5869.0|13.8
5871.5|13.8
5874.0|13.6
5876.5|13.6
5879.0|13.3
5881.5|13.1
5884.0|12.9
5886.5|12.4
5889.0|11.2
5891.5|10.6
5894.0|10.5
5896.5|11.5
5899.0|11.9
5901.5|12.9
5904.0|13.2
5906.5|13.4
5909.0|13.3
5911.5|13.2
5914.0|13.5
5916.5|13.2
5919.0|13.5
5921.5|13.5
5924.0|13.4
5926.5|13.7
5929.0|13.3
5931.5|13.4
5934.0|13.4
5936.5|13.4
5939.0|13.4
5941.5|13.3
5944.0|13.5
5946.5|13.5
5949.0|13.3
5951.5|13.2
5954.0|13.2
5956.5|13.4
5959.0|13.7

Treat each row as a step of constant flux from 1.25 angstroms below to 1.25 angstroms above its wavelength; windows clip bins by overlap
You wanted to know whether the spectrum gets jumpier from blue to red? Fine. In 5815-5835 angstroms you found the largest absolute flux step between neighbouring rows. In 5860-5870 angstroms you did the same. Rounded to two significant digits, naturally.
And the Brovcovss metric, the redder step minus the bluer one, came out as 0.10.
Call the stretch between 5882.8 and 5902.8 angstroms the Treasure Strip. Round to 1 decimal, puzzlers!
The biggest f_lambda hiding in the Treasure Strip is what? 12.9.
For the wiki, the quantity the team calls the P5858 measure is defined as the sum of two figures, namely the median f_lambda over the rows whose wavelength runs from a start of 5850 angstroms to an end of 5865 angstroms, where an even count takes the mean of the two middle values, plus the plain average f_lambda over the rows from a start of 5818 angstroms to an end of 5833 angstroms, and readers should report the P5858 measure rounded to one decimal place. 27.7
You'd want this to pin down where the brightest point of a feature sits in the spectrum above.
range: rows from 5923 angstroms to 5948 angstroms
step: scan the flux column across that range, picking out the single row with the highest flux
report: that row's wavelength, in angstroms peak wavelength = 5926.5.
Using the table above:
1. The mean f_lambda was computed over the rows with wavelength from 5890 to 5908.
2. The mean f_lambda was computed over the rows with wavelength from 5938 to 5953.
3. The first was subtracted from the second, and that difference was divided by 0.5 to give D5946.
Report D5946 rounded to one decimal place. 2.7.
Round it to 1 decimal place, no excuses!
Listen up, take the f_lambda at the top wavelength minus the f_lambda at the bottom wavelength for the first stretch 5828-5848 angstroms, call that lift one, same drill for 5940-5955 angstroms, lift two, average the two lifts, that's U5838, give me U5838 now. -0.1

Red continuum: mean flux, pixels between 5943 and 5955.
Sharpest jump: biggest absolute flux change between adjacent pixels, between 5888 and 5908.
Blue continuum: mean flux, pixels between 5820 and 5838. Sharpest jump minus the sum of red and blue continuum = -26.6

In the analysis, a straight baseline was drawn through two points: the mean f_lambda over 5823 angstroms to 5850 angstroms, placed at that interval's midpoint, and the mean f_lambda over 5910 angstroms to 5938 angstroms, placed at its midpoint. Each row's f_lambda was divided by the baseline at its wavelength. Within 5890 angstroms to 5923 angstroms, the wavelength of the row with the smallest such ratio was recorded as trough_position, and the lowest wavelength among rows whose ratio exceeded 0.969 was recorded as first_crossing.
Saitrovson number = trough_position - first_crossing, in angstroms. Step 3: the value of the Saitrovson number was -10.0 angstroms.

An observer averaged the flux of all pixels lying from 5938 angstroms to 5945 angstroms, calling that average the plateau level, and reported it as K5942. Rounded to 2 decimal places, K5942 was 13.40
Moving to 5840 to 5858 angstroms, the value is 13.76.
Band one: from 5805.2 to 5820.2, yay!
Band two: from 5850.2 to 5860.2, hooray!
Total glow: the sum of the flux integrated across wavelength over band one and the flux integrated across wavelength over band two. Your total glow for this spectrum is 341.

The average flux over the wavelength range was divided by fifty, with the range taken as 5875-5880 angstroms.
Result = 0.269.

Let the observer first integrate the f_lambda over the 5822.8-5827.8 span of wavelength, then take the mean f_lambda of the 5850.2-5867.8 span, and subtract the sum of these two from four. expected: -81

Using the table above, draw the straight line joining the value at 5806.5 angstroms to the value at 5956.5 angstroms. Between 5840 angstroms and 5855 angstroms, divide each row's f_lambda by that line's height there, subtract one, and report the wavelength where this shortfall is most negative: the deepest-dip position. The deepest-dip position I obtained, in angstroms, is 5854.0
